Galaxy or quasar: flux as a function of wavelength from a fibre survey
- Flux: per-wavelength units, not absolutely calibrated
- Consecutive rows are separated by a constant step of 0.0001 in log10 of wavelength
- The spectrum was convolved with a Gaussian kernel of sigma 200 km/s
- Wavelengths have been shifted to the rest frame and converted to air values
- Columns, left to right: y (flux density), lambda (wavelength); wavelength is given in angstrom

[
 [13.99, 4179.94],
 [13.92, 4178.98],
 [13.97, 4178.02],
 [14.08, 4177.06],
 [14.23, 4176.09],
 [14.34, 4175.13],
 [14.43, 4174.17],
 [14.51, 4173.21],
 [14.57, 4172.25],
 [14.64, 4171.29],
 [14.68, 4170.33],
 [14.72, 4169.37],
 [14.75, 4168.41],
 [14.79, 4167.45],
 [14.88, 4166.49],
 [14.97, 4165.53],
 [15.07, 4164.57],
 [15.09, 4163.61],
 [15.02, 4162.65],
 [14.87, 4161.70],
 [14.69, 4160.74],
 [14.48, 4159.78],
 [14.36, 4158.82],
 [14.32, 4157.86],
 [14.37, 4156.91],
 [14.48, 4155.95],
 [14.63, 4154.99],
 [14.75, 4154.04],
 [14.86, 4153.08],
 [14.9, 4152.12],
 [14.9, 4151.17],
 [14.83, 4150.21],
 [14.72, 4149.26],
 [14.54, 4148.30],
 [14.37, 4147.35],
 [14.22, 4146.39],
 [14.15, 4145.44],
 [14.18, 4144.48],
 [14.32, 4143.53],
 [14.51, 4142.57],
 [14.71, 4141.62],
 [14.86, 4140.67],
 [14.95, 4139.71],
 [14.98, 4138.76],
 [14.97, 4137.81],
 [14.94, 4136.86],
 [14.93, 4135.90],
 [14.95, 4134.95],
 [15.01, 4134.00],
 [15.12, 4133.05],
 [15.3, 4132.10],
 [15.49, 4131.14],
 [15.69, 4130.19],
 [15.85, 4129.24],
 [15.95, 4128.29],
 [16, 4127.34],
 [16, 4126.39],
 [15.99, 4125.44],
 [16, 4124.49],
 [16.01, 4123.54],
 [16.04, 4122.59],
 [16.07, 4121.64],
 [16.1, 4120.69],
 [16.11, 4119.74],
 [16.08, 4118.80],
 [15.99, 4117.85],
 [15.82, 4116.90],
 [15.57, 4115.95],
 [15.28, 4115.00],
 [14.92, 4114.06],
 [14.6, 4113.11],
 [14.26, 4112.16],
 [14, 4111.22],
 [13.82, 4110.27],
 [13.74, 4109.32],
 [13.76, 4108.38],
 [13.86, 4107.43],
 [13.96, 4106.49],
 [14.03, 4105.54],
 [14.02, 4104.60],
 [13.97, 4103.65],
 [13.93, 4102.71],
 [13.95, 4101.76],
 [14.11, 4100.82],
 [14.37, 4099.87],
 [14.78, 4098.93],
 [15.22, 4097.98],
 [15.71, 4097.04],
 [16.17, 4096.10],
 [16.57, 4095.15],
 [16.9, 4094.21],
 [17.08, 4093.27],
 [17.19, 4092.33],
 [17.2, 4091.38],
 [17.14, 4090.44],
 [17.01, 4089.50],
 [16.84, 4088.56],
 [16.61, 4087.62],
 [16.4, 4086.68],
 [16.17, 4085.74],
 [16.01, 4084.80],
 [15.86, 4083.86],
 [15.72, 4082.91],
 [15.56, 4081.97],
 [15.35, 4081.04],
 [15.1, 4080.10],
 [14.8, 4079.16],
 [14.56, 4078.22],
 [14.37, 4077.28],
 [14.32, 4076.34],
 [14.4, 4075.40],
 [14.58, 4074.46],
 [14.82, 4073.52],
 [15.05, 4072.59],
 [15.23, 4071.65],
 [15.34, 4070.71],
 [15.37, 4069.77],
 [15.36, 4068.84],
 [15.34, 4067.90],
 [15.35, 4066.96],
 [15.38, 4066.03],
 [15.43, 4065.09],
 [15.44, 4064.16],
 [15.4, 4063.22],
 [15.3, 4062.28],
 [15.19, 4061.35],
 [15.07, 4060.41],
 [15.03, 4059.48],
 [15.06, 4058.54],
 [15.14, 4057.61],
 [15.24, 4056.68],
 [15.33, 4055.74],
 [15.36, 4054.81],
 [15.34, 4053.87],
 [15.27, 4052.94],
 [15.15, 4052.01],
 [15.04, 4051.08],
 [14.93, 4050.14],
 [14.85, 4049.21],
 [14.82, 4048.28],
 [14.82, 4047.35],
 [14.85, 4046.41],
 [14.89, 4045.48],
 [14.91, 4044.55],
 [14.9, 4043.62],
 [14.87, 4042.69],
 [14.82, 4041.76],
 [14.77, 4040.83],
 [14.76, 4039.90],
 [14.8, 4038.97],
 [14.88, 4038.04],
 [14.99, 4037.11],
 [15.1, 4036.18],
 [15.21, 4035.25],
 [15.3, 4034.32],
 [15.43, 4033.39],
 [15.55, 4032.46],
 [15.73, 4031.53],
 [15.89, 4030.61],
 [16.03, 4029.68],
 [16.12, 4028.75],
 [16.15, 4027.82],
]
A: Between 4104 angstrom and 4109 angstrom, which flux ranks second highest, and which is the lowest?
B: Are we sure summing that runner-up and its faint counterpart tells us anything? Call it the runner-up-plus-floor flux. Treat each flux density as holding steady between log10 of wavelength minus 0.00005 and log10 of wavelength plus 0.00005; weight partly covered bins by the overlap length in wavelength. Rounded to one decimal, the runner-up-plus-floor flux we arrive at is 27.8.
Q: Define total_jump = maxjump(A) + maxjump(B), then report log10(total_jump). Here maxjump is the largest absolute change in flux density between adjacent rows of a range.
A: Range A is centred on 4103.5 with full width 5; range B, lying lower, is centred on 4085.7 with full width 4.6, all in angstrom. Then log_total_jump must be -0.55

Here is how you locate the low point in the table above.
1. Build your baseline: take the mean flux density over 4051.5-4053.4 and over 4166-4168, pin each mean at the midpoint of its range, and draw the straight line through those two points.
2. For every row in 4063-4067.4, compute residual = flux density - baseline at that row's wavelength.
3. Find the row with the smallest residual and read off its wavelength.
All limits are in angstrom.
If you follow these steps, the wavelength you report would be 4066.96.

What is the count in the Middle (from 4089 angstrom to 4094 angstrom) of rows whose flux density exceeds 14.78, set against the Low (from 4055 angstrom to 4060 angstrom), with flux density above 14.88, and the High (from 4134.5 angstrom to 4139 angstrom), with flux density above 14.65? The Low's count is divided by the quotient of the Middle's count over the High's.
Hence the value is 5.0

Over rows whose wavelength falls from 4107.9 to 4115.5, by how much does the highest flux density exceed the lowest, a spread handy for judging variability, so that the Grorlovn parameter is 1.54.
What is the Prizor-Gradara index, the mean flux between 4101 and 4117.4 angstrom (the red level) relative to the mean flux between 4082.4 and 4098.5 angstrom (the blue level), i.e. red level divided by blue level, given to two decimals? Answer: 0.87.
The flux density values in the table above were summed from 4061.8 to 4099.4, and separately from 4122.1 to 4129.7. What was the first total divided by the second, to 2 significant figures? 4.9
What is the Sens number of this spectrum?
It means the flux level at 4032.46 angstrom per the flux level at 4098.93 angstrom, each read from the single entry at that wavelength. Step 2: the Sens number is 1.05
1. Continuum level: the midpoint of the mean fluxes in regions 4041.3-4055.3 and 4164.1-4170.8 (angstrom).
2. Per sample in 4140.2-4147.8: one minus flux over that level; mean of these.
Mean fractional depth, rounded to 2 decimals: 0.03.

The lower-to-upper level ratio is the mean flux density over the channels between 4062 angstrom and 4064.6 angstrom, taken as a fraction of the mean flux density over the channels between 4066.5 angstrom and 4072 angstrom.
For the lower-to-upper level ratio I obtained 1.00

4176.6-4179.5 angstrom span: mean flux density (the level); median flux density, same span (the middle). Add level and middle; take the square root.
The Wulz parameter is 5.29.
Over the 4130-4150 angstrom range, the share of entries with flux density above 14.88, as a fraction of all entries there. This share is 0.524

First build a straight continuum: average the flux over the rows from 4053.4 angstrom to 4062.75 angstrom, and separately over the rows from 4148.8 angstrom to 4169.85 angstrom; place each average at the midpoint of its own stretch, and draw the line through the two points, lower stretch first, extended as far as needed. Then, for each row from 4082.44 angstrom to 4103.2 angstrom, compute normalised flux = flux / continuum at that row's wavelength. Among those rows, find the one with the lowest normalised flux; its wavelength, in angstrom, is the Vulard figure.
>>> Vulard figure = 4102.71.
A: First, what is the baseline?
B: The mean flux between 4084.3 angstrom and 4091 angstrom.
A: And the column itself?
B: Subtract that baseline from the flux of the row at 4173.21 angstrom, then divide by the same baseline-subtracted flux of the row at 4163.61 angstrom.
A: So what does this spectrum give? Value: 1.4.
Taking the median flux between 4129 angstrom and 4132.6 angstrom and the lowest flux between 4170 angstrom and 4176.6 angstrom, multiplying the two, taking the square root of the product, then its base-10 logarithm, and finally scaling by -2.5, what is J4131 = -2.93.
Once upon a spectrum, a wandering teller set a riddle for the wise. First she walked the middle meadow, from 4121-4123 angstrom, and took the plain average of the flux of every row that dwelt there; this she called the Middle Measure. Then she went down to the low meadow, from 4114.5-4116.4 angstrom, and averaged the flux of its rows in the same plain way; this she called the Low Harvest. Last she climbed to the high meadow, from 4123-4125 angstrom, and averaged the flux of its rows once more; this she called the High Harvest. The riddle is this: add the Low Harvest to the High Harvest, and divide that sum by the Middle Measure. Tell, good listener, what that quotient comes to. 1.96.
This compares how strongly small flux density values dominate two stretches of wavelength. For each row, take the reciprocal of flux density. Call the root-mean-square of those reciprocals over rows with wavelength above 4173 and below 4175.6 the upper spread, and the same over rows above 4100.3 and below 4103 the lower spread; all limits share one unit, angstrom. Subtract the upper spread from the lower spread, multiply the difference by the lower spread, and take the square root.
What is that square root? 0.012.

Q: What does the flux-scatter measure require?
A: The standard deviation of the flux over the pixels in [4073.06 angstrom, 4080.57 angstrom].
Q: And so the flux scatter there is 0.3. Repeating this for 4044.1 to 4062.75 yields 0.2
